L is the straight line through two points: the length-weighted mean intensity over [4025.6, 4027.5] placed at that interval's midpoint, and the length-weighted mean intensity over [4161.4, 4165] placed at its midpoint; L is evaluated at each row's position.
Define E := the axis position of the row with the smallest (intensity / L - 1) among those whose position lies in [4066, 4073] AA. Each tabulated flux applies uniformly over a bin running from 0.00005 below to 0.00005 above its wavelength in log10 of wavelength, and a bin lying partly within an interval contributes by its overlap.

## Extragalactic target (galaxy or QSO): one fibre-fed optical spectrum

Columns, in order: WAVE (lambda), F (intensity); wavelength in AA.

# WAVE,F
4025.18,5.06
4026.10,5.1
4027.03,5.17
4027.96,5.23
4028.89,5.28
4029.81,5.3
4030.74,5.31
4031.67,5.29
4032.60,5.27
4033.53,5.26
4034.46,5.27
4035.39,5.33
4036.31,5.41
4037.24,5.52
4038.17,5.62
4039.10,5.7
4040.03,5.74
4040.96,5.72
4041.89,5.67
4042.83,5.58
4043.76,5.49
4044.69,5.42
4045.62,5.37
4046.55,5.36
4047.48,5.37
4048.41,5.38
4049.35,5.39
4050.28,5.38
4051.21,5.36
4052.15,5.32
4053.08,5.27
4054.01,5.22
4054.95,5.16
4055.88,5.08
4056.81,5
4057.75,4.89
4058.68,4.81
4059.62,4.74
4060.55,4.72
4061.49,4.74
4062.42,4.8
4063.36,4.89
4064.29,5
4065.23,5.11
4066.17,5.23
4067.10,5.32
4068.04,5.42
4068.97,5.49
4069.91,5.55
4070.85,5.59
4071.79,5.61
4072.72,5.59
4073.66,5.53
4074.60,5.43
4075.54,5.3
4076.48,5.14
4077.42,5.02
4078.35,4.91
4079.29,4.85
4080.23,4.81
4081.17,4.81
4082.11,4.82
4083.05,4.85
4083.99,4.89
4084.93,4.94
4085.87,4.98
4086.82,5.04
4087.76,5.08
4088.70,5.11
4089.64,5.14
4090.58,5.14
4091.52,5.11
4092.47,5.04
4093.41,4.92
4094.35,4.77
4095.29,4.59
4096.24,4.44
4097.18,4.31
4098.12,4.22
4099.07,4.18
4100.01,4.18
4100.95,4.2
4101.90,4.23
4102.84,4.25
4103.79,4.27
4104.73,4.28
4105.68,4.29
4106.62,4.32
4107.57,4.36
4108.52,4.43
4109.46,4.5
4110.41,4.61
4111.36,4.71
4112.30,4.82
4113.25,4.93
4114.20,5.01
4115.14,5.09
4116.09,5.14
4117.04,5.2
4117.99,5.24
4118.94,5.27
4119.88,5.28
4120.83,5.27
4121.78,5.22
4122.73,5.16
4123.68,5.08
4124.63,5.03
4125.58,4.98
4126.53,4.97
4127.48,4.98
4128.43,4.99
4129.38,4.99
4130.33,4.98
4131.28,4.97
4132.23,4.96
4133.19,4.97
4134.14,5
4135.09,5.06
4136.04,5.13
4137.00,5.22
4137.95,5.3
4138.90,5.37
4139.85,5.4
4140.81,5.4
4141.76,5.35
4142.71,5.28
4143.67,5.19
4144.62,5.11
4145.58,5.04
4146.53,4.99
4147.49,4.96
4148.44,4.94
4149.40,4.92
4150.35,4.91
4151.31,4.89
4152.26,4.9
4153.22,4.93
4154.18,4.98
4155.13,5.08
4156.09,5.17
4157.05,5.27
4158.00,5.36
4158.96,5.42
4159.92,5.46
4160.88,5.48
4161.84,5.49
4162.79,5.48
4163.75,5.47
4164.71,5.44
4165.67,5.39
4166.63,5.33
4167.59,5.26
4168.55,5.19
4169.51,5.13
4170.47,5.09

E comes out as 4066.17 AA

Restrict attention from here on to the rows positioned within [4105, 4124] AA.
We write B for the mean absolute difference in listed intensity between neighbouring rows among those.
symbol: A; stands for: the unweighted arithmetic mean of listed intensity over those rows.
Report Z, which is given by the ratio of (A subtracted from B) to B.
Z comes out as -77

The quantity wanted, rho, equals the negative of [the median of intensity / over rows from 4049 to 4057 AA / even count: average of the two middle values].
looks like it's -5.27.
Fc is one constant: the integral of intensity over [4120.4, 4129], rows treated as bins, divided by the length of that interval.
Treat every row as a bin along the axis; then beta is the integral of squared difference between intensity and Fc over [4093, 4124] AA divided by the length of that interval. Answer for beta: 0.31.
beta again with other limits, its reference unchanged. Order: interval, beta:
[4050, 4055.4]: 0.05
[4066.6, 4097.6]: 0.11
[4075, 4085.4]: 0.04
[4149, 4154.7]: 0.02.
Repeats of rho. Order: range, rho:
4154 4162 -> -5.36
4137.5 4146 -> -5.30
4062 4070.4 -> -5.23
